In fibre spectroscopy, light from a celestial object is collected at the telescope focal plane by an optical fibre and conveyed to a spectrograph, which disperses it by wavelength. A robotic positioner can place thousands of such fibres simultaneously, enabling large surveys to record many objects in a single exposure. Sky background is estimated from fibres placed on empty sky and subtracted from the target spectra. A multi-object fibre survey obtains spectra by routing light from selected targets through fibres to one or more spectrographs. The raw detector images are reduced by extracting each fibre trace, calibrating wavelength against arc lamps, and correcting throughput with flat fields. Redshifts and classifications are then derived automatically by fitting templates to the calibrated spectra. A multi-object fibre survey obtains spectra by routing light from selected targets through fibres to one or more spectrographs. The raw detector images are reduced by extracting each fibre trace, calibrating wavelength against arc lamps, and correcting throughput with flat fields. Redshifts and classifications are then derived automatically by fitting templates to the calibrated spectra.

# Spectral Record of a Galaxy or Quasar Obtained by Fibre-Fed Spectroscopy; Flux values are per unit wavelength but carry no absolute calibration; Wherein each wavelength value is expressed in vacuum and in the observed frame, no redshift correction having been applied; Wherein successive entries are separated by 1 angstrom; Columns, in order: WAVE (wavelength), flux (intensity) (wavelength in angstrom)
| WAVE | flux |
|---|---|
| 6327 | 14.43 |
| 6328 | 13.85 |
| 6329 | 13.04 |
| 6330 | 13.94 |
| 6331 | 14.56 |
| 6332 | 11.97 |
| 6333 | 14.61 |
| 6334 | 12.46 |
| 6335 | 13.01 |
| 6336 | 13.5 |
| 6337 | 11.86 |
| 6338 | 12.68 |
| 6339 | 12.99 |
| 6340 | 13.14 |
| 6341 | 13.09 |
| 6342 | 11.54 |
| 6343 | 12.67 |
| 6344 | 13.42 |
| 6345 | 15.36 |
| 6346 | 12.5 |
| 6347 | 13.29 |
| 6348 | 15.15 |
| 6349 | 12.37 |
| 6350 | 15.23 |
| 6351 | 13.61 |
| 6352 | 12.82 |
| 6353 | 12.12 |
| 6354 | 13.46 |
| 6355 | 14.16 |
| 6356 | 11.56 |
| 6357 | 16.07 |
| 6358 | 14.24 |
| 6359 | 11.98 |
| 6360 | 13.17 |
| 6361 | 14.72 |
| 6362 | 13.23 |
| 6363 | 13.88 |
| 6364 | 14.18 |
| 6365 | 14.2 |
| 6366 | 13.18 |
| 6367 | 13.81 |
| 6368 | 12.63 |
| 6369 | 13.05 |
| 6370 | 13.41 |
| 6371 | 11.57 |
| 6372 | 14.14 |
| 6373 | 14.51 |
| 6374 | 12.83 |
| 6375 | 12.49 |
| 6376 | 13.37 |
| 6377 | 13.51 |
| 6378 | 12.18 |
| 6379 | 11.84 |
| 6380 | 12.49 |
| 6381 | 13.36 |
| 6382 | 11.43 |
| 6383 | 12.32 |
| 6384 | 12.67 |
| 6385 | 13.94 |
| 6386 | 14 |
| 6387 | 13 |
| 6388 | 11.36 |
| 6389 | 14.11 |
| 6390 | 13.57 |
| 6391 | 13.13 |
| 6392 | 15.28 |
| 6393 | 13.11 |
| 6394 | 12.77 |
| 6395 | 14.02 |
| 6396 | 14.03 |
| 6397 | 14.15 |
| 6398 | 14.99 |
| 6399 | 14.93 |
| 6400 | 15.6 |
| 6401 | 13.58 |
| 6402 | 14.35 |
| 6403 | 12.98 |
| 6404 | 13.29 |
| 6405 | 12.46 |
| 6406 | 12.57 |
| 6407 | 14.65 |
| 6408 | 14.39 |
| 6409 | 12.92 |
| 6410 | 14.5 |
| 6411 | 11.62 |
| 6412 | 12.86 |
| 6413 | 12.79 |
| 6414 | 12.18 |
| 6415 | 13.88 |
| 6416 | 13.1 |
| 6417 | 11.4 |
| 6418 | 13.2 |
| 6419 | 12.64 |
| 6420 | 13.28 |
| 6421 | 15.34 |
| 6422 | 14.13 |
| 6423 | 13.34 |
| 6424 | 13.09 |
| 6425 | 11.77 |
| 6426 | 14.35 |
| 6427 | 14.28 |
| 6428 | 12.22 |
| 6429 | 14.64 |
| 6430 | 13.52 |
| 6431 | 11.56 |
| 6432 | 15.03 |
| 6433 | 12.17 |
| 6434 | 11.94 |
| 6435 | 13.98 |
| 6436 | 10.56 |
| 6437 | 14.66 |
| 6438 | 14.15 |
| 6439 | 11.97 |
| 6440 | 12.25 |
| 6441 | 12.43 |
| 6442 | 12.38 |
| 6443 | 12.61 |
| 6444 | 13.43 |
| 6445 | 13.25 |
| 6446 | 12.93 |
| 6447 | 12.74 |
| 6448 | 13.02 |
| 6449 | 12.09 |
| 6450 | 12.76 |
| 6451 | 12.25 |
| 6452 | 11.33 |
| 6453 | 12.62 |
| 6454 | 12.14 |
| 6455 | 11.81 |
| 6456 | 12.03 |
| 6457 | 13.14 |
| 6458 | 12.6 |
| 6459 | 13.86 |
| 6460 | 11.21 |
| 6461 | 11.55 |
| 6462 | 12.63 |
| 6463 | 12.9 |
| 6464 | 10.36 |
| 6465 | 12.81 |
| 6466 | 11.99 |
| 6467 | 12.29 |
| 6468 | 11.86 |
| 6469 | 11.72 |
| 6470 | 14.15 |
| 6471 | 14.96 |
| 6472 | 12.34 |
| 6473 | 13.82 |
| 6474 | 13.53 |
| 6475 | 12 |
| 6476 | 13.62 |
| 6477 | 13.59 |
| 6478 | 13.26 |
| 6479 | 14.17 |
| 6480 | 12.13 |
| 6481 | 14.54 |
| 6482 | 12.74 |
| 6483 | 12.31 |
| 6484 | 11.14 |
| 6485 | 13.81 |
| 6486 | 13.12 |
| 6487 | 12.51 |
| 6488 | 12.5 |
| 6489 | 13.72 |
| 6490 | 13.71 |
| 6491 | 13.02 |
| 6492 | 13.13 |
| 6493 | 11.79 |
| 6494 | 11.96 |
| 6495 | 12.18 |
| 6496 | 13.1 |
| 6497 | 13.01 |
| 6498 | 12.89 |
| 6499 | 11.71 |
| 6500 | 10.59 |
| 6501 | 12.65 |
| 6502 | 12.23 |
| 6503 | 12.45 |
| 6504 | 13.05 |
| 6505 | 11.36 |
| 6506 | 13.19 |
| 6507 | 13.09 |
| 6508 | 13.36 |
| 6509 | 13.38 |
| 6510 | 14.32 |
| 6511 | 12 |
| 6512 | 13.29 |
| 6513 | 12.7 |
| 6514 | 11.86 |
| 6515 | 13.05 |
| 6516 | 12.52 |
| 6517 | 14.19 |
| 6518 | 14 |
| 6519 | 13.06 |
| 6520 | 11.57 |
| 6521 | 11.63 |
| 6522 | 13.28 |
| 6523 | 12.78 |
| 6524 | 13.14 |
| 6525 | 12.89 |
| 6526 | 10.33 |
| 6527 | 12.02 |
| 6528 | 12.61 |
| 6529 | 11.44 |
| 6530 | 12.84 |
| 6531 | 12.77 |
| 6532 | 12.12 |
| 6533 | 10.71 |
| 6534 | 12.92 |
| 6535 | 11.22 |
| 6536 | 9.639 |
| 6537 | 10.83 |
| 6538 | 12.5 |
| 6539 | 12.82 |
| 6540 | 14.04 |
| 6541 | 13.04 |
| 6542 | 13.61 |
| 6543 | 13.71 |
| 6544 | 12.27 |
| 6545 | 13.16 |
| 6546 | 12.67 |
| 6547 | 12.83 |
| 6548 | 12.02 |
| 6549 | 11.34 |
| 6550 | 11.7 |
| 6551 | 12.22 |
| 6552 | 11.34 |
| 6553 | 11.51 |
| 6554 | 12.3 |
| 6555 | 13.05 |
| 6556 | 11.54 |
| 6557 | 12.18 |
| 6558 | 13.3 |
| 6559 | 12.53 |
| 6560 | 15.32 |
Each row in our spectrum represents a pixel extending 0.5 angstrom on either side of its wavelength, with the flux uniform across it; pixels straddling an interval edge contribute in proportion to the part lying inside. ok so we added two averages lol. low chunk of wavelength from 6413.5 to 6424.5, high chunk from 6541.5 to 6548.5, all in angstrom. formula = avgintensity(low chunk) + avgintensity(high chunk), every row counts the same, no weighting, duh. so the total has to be 26.1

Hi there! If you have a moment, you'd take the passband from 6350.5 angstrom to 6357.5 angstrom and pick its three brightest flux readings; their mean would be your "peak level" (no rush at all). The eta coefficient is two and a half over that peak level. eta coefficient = 0.171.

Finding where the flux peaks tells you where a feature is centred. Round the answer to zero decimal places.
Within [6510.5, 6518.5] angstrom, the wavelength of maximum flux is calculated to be 6517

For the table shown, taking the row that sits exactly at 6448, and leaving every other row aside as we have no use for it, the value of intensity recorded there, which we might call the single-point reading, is 13.02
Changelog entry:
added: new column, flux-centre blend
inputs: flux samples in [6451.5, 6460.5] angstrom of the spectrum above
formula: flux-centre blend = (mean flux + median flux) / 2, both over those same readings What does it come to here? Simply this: 12.2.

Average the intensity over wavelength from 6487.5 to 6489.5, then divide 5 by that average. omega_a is 0.381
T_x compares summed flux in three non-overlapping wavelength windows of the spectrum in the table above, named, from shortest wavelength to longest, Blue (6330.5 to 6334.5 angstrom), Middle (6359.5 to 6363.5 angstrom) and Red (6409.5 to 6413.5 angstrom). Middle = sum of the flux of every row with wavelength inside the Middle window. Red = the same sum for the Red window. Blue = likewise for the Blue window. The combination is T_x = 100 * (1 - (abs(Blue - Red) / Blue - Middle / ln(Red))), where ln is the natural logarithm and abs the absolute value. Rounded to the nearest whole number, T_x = 1490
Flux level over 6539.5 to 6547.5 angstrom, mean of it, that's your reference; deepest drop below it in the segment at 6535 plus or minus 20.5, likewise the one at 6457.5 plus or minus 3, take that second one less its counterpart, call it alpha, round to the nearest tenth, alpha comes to -1.6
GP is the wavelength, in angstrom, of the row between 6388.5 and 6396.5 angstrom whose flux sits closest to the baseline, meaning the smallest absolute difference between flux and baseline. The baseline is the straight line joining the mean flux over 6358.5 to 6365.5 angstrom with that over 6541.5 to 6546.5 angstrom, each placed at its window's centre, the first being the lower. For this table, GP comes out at 6390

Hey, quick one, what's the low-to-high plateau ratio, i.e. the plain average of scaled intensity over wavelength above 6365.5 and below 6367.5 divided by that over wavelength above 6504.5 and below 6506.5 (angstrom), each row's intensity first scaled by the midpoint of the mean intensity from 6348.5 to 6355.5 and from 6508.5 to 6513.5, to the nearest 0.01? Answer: 1.10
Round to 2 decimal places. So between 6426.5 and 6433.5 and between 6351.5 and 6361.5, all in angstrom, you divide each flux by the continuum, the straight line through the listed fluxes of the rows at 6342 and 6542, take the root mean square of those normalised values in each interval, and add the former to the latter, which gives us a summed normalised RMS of 2.23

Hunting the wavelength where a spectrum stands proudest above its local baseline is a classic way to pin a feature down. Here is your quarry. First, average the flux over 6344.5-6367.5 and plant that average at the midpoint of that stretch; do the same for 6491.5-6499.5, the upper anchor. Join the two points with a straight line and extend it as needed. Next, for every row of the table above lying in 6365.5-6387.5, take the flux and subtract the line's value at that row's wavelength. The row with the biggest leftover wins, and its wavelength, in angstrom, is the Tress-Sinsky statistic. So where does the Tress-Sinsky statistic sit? 6373 angstrom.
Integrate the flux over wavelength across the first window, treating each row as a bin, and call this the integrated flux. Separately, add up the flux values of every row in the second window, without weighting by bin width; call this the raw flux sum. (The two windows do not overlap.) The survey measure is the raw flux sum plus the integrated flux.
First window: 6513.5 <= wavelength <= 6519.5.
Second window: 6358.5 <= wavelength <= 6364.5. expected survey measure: 160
